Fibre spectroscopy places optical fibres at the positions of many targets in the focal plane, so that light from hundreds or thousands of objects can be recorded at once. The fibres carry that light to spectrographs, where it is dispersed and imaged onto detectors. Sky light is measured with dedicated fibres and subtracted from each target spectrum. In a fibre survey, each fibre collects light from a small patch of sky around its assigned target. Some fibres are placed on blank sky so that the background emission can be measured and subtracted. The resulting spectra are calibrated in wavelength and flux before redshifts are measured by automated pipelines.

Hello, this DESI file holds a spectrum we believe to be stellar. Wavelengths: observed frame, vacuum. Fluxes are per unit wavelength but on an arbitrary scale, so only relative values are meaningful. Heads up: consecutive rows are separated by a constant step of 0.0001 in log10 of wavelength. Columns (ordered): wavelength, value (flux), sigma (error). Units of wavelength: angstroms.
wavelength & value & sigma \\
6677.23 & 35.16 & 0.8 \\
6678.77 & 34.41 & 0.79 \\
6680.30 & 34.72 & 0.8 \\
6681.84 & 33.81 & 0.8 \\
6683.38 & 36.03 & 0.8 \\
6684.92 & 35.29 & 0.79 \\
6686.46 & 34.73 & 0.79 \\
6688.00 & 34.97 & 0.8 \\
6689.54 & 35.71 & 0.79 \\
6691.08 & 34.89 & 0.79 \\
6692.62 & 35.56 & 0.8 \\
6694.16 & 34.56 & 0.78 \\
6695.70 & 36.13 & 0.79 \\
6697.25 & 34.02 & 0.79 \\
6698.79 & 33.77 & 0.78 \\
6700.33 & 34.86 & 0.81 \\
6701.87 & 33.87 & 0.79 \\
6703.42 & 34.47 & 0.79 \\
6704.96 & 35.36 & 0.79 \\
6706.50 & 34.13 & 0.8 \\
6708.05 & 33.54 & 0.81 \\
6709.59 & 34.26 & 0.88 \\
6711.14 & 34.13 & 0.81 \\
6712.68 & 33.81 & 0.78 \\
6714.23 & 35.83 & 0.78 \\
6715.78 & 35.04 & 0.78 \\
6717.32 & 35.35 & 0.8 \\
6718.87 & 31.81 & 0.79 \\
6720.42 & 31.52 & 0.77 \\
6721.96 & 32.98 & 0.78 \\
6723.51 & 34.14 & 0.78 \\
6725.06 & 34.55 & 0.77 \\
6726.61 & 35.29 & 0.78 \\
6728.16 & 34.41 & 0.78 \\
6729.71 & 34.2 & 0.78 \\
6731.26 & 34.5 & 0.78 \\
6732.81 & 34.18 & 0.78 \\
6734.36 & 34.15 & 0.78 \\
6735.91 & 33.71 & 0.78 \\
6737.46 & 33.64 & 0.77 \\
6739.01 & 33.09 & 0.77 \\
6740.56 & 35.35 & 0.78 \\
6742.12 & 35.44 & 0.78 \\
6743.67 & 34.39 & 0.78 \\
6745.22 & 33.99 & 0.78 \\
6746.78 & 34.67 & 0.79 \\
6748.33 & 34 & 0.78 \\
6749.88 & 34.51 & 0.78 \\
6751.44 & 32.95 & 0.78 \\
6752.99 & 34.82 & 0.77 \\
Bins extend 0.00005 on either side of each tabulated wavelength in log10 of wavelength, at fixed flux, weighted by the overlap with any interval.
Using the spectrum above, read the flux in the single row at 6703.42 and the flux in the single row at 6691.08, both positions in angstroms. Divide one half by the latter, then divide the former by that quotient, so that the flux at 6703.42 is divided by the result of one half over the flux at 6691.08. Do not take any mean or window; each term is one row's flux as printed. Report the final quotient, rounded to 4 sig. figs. 2405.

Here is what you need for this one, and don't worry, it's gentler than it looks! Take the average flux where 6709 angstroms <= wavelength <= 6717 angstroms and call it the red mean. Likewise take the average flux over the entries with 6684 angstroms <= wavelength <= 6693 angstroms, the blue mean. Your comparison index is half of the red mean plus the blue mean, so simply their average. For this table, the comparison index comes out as 34.9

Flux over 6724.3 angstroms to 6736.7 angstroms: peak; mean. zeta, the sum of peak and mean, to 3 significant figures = 69.7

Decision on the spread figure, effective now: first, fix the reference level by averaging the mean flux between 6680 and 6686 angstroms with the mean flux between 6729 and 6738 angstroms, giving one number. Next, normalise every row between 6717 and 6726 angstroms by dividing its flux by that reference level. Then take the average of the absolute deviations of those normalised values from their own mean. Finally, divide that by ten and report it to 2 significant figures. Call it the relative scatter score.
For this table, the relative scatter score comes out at 0.0037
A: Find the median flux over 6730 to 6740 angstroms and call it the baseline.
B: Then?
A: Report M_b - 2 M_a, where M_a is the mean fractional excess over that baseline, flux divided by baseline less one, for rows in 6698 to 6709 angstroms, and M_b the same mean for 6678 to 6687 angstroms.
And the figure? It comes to 0.006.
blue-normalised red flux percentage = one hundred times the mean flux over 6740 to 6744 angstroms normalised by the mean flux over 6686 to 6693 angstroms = 99.7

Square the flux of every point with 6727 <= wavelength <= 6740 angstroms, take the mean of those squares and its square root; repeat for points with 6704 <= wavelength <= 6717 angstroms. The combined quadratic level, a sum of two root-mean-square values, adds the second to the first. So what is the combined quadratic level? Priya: 68.5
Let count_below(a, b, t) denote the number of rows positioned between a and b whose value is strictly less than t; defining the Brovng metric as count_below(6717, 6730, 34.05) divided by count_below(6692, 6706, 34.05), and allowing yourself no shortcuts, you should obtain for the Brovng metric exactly 1.00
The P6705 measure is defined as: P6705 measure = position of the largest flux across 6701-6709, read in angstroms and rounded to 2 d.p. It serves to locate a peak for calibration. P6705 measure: 6704.96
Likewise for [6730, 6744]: 6742.12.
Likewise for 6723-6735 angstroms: 6726.61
